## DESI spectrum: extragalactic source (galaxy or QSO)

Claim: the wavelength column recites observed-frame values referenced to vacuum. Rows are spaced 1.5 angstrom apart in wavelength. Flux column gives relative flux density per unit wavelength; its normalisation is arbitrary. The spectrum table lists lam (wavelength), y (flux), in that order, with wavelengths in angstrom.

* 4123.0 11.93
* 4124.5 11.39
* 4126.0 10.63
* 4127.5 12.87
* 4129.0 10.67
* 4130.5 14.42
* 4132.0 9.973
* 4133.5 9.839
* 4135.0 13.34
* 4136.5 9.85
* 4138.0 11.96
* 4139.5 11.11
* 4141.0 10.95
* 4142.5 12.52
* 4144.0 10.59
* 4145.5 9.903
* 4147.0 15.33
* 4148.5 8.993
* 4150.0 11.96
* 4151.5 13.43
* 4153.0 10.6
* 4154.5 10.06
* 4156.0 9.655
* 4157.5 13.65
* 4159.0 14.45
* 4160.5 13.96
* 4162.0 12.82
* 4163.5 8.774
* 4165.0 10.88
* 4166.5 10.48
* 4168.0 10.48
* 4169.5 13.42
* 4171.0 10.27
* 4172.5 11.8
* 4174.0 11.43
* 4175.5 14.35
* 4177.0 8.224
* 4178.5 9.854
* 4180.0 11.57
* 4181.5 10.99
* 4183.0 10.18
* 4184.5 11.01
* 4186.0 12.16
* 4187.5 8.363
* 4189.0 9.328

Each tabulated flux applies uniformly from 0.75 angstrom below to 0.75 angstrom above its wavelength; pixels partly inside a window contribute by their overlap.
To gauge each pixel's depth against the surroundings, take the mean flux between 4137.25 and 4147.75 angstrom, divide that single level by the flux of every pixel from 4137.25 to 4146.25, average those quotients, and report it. 1.06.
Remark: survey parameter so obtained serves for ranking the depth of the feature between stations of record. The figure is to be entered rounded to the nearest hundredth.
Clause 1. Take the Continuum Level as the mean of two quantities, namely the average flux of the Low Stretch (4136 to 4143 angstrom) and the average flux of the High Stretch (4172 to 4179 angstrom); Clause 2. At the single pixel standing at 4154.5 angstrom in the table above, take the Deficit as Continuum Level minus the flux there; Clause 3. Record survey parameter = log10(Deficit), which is 0.06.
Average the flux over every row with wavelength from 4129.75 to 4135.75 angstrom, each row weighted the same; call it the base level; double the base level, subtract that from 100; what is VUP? 76.2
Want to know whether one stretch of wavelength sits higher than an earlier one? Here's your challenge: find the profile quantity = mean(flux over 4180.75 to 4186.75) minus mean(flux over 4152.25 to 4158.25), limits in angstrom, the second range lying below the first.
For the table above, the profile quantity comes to 0.1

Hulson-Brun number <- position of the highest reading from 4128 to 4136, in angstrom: 4130.5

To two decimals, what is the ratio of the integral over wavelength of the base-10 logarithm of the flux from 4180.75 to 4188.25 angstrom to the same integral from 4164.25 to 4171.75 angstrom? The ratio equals 0.98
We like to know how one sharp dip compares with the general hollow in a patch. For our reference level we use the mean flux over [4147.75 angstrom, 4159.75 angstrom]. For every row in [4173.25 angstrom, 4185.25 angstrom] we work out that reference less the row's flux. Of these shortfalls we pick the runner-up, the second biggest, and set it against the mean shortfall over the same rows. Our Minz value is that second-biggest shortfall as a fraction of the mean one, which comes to 3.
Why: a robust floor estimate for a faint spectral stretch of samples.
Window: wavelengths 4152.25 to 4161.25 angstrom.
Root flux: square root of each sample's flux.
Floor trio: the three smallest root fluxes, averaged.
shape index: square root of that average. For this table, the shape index 1.78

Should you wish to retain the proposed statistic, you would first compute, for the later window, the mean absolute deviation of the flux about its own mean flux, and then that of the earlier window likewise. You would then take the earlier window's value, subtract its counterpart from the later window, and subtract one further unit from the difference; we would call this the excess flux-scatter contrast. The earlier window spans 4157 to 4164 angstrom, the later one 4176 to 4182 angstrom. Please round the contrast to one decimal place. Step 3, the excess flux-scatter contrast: -0.5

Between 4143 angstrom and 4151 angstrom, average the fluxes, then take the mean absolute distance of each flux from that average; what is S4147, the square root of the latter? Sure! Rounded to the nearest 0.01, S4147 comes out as 1.35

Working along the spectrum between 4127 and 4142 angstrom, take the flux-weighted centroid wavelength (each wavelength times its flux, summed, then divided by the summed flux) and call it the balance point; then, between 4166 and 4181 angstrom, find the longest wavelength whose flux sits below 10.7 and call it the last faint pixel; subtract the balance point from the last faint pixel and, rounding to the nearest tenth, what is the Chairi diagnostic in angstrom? 44.4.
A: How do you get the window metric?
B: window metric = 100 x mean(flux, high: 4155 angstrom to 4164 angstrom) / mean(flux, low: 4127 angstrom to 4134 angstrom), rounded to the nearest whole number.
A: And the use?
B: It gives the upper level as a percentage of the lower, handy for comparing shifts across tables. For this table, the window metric 106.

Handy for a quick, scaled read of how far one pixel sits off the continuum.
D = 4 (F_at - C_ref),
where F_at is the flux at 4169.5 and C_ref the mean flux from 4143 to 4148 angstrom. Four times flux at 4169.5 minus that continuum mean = 6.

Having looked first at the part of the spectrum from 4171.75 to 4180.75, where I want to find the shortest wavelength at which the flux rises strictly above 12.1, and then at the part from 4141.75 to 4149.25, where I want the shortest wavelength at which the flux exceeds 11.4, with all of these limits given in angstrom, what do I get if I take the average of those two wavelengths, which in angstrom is 4159.0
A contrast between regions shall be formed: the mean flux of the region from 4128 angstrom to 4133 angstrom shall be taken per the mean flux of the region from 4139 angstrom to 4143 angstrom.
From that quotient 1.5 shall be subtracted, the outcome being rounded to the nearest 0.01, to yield -0.49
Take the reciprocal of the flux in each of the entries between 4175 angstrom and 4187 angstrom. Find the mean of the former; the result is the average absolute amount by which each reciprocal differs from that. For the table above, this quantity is 0.0108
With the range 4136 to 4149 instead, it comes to 0.0100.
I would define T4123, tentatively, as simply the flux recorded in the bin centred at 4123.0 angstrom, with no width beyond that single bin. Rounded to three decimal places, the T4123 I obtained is 11.930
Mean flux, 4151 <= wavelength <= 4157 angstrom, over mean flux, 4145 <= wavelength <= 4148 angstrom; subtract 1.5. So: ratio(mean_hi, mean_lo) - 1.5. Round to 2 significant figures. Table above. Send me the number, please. -0.63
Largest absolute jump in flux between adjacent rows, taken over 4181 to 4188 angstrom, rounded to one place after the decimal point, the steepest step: 3.8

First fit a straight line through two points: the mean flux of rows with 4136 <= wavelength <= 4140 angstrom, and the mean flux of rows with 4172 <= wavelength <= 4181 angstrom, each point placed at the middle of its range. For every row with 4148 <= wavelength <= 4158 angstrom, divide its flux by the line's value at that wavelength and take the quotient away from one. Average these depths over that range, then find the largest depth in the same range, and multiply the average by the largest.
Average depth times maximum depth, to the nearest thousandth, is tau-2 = -0.002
